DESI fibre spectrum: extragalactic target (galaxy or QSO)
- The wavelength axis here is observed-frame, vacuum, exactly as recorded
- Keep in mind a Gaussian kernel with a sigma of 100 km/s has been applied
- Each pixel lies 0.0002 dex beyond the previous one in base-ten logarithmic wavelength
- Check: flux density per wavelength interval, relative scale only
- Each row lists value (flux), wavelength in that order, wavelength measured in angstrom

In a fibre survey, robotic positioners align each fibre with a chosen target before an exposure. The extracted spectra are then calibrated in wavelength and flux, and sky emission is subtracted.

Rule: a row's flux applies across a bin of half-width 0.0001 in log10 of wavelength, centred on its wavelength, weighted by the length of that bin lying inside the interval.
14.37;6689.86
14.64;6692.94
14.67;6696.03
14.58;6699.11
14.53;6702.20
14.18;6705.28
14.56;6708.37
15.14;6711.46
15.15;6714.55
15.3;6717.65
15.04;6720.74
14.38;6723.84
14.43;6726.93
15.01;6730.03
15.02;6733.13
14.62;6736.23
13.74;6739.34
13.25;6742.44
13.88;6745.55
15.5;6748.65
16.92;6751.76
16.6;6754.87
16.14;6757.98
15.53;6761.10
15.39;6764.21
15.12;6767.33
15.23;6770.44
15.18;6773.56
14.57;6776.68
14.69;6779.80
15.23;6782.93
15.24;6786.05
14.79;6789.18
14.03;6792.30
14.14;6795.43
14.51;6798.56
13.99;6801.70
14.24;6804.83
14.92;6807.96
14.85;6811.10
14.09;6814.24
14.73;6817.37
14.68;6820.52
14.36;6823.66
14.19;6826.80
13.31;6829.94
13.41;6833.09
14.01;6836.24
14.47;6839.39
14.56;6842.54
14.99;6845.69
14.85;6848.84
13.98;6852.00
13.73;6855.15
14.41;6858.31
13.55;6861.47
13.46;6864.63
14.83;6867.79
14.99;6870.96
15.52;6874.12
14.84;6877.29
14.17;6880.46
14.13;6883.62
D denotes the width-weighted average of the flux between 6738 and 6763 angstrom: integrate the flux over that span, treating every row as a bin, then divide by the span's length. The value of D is 15.2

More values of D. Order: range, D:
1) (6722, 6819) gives 14.8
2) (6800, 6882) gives 14.4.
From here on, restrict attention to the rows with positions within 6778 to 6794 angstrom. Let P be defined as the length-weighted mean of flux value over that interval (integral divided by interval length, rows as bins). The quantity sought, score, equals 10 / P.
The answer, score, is 0.676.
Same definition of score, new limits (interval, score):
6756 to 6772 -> 0.645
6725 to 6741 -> 0.687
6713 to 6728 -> 0.672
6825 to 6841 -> 0.720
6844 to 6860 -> 0.695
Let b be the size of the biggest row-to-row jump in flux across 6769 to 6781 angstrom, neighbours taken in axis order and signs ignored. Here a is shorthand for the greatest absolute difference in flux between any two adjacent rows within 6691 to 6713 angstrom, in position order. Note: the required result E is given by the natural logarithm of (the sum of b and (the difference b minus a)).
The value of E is -0.4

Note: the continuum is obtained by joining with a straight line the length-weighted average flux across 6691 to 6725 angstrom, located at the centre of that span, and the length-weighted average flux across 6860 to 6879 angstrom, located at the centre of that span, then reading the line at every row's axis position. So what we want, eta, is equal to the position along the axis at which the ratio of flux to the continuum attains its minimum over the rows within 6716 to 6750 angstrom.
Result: 6742.44 angstrom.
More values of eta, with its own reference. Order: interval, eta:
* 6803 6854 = 6829.94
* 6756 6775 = 6767.33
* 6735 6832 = 6742.44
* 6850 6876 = 6864.63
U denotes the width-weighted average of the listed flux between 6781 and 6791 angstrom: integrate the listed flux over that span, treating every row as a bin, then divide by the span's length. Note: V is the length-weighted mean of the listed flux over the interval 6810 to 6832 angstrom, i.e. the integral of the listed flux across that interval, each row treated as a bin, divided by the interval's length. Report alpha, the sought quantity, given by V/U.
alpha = 0.95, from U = 15.0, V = 14.3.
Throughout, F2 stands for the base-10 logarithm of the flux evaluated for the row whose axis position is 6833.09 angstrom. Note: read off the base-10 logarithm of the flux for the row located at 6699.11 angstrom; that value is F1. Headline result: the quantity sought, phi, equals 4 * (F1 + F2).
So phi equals 9.16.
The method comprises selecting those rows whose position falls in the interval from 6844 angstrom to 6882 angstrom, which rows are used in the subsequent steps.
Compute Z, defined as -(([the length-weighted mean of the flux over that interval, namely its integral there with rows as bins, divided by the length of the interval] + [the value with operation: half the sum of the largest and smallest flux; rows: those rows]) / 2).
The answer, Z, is -14.5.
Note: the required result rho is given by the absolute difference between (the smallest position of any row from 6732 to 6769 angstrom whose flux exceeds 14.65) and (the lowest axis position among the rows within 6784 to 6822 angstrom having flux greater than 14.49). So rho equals 52.9 angstrom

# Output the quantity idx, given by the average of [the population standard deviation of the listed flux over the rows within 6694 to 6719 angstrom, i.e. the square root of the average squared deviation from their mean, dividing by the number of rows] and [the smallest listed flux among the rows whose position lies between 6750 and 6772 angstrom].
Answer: 7.7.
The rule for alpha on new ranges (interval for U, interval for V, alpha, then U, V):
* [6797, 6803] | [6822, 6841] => 0.98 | 14.2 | 14.0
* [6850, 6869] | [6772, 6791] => 1.07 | 14.0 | 14.9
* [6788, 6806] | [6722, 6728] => 1.01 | 14.3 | 14.4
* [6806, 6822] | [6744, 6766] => 1.07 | 14.6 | 15.7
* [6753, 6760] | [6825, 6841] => 0.85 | 16.3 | 13.9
